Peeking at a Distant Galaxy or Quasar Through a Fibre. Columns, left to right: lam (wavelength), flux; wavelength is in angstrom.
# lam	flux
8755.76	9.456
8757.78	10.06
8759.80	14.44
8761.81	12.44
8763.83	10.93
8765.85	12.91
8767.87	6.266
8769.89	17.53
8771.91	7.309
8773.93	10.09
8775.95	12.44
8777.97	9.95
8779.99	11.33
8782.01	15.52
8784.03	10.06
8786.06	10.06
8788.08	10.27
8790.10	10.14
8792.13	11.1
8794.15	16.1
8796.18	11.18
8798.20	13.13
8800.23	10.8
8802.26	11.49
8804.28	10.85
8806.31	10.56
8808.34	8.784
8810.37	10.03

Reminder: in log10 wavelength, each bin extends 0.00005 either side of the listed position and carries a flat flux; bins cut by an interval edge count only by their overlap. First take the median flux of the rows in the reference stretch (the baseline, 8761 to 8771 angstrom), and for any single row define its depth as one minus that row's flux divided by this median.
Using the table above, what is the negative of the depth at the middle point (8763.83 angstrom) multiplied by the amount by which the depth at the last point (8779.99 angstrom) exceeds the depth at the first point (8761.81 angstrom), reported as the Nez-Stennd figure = -0.011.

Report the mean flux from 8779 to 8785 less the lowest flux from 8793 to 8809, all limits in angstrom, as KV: 3.5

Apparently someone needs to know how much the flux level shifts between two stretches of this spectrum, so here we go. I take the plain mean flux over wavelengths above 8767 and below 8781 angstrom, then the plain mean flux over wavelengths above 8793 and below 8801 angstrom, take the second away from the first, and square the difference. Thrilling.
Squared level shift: 4.4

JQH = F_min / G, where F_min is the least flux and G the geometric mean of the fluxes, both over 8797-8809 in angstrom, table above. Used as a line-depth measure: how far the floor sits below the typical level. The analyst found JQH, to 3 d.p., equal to 0.809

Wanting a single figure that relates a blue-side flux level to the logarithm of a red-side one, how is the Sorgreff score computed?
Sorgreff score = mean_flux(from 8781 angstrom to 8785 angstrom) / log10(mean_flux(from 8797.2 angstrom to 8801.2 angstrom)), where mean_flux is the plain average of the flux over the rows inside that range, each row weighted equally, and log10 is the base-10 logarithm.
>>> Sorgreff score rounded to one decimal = 11.9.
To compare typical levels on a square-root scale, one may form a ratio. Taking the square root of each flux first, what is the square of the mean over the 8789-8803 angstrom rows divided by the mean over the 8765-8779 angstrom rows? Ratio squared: 1.12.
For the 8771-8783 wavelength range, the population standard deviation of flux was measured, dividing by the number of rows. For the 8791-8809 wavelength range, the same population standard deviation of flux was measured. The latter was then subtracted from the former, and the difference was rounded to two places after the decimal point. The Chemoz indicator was 0.60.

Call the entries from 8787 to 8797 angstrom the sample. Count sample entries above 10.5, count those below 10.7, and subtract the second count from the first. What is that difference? 1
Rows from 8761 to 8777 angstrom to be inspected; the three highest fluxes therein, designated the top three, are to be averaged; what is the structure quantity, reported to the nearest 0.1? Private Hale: 14.3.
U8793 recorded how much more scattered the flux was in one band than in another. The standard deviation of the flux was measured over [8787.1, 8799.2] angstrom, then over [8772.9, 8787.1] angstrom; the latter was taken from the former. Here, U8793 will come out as 0.2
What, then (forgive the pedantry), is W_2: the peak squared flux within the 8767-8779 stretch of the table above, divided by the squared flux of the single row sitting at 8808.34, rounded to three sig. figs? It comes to 3.98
